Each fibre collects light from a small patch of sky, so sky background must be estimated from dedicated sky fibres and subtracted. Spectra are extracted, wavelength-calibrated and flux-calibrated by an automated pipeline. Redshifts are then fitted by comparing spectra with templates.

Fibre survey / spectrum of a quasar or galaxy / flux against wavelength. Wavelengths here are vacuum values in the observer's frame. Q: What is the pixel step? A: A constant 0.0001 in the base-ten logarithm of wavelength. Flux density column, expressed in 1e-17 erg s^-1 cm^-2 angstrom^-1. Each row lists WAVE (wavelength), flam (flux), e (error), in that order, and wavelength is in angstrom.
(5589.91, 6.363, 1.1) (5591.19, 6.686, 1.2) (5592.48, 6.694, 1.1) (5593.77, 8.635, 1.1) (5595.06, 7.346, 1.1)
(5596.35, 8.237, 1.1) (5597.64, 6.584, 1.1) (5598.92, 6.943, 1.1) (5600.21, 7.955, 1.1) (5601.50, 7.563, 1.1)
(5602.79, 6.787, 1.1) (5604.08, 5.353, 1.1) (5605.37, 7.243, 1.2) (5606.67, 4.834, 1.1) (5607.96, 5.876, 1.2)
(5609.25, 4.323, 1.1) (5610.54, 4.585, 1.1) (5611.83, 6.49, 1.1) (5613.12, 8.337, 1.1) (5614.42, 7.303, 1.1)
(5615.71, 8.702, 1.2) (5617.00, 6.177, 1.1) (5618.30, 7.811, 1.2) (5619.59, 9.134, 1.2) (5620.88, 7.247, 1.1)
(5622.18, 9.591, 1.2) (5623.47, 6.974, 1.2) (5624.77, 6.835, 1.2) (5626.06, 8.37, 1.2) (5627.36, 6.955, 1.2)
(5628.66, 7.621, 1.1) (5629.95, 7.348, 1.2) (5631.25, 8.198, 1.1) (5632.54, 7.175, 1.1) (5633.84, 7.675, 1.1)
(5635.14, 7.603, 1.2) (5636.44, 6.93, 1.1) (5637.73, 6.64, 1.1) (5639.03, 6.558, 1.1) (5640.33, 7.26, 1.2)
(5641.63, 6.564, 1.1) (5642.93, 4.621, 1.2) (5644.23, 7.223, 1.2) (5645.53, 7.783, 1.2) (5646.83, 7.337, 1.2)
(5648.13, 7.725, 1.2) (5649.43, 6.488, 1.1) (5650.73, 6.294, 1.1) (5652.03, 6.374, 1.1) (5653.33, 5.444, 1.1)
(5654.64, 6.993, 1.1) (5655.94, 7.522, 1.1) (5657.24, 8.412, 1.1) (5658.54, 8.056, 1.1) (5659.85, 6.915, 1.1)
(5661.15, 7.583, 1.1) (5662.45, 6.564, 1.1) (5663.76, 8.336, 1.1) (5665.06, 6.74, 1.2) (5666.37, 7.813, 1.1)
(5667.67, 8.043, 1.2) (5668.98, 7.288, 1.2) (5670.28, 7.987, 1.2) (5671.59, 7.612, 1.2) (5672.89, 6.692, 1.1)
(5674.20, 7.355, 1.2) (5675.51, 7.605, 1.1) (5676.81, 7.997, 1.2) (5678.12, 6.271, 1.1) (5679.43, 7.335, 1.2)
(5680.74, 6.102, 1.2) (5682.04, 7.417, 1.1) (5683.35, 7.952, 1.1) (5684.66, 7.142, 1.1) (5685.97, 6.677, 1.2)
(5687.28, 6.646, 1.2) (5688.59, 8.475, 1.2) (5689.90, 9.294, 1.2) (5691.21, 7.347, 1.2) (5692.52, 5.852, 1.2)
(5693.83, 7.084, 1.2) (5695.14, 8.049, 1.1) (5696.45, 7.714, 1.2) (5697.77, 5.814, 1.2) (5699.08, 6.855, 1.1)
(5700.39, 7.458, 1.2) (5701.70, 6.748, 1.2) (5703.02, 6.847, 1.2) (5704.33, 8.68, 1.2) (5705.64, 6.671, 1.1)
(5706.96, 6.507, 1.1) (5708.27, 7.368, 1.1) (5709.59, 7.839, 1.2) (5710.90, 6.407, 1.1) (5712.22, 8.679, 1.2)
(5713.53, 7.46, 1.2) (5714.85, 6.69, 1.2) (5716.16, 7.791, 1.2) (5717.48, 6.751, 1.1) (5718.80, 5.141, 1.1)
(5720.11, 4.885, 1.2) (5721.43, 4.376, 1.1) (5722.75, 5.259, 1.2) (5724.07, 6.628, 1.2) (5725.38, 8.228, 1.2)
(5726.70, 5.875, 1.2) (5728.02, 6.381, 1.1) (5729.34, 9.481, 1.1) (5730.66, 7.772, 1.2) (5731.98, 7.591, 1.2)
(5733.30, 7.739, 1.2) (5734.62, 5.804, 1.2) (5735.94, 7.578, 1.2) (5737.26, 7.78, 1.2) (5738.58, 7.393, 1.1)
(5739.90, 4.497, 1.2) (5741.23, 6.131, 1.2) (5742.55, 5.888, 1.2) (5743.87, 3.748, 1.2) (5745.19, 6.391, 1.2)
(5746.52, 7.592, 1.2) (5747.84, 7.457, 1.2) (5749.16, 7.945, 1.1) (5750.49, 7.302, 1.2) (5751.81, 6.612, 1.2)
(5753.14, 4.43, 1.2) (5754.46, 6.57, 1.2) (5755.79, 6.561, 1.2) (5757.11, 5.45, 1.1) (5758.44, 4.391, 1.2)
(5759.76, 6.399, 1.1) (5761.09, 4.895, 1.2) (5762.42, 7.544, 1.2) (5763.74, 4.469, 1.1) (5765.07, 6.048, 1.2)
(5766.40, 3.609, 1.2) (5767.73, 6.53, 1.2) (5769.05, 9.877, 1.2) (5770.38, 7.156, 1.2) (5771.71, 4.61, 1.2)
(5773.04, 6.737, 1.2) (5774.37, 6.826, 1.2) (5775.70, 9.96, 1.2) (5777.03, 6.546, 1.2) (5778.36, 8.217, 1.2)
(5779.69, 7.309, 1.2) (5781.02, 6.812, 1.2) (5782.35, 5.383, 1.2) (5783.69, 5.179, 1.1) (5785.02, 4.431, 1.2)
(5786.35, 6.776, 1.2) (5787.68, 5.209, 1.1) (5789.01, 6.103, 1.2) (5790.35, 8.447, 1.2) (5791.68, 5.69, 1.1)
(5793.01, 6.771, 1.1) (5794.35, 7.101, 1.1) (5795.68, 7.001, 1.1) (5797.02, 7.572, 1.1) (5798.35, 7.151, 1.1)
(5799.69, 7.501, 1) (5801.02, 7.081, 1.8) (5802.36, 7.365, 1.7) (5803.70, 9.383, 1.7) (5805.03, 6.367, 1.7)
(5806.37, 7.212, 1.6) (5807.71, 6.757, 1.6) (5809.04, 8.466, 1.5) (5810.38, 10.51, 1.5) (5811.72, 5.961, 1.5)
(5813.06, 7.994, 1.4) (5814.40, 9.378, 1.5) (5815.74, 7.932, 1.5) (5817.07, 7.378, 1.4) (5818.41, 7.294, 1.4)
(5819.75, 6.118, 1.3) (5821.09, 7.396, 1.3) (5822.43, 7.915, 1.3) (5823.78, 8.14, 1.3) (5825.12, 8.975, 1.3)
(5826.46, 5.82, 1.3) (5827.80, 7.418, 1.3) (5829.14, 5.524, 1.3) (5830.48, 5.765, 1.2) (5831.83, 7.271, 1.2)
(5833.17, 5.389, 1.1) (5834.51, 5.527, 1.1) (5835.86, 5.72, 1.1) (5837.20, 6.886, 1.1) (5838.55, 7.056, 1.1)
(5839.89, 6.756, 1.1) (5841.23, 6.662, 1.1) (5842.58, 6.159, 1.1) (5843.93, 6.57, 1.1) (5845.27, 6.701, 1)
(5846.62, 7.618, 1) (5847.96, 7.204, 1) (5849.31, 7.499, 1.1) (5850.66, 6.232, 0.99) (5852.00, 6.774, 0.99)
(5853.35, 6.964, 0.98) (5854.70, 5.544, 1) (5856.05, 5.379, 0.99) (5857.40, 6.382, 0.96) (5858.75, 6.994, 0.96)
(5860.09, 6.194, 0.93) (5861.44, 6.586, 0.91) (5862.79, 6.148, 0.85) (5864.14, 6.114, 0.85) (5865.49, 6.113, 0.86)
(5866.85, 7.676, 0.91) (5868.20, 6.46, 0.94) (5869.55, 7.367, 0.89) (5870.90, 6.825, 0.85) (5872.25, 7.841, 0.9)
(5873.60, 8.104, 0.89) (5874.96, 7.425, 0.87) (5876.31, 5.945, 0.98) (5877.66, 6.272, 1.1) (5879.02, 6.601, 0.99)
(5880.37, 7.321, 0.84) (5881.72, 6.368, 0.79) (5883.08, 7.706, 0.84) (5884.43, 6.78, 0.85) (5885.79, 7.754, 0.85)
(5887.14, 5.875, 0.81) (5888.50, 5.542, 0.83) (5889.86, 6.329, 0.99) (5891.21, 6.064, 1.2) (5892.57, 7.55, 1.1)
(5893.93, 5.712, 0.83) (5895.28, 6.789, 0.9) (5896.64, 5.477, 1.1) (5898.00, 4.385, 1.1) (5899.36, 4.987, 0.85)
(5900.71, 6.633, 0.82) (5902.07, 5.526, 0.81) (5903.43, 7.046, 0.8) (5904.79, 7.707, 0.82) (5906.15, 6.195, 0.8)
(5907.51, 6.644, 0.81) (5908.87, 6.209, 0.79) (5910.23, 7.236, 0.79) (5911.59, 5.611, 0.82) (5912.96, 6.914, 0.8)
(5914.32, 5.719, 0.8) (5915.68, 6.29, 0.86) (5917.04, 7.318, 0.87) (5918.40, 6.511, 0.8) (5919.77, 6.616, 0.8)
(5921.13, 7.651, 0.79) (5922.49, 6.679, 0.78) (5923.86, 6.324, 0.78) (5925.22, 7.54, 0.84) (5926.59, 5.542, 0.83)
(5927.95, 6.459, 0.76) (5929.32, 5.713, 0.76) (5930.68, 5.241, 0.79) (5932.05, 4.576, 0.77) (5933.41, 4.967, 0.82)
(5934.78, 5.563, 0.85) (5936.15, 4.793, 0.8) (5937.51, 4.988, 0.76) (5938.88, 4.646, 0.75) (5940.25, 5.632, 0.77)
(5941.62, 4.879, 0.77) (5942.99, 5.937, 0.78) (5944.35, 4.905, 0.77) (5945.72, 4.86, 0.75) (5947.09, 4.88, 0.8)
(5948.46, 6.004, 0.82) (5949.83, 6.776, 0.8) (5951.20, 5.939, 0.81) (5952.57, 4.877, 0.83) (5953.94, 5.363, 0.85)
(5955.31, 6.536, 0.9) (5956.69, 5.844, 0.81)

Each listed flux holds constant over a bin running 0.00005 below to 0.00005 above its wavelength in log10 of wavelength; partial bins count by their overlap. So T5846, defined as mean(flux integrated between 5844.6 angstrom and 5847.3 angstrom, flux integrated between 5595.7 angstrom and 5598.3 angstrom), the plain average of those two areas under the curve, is 19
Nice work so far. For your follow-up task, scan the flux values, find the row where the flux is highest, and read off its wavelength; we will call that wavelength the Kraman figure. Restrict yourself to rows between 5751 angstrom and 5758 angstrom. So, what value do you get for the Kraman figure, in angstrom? 5751.81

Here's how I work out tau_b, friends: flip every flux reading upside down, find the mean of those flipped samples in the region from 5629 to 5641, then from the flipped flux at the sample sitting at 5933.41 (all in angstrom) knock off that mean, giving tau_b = 0.063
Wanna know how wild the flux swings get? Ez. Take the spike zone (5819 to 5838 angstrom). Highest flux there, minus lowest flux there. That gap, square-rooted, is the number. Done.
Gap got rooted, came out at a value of 1.9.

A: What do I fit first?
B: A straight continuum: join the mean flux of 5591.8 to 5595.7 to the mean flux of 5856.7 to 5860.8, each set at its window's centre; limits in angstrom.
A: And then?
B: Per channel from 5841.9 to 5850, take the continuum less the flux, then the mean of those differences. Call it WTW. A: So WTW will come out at -0.4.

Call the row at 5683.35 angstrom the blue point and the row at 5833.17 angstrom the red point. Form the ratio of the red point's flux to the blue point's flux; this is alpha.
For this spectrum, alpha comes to 0.68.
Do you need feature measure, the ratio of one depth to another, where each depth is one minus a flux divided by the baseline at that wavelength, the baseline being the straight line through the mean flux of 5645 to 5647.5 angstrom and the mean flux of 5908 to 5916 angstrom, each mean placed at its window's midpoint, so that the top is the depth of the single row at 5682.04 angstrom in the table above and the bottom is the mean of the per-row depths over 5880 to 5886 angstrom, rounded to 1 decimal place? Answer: 0.0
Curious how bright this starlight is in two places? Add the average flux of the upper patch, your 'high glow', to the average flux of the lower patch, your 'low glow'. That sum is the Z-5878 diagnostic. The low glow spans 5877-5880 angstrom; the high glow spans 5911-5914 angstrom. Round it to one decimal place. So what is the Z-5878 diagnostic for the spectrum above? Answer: 12.7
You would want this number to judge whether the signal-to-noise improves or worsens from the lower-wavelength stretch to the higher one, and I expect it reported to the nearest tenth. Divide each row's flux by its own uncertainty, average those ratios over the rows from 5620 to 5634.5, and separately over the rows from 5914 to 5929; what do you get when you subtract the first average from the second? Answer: 1.5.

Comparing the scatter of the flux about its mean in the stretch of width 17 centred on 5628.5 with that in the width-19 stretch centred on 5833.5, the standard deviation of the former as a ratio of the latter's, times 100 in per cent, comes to 77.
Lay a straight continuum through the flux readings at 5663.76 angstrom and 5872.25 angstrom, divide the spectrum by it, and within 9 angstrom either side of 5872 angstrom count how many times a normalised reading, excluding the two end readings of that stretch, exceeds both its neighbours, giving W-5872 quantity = 3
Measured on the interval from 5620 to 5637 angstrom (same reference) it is 5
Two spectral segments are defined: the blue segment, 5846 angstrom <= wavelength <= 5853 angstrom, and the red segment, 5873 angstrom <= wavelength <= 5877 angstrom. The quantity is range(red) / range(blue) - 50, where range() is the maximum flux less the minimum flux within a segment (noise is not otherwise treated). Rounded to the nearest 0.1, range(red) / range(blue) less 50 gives -48.4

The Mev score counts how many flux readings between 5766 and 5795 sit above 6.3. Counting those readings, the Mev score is 14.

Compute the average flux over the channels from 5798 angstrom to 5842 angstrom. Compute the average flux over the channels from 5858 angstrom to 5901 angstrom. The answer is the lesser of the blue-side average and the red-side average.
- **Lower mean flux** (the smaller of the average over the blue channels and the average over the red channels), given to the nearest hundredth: 6.56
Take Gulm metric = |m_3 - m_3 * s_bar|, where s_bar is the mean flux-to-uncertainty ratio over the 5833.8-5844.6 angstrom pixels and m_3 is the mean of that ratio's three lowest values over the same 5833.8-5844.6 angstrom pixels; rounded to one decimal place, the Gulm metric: 25.5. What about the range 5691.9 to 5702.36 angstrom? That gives 25.2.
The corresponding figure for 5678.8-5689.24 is 28.2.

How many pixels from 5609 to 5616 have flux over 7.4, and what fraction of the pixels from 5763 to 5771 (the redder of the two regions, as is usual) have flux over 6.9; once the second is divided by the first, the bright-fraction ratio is 0.17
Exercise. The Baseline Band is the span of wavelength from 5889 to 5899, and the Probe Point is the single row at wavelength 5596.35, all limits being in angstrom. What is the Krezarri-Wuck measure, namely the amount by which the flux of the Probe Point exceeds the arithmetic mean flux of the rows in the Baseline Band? 2.2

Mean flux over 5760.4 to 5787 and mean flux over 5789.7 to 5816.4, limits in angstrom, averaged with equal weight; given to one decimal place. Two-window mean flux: 7.0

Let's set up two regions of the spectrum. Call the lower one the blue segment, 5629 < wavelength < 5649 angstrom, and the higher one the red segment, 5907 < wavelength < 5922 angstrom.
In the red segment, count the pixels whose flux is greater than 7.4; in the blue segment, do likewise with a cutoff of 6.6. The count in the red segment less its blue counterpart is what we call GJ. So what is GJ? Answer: -11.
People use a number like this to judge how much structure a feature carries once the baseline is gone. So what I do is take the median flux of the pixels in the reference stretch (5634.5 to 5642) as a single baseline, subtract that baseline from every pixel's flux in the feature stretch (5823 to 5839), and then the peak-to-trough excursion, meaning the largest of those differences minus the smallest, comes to 3.59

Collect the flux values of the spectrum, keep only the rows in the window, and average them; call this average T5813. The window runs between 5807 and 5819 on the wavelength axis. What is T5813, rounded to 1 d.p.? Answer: 8.0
